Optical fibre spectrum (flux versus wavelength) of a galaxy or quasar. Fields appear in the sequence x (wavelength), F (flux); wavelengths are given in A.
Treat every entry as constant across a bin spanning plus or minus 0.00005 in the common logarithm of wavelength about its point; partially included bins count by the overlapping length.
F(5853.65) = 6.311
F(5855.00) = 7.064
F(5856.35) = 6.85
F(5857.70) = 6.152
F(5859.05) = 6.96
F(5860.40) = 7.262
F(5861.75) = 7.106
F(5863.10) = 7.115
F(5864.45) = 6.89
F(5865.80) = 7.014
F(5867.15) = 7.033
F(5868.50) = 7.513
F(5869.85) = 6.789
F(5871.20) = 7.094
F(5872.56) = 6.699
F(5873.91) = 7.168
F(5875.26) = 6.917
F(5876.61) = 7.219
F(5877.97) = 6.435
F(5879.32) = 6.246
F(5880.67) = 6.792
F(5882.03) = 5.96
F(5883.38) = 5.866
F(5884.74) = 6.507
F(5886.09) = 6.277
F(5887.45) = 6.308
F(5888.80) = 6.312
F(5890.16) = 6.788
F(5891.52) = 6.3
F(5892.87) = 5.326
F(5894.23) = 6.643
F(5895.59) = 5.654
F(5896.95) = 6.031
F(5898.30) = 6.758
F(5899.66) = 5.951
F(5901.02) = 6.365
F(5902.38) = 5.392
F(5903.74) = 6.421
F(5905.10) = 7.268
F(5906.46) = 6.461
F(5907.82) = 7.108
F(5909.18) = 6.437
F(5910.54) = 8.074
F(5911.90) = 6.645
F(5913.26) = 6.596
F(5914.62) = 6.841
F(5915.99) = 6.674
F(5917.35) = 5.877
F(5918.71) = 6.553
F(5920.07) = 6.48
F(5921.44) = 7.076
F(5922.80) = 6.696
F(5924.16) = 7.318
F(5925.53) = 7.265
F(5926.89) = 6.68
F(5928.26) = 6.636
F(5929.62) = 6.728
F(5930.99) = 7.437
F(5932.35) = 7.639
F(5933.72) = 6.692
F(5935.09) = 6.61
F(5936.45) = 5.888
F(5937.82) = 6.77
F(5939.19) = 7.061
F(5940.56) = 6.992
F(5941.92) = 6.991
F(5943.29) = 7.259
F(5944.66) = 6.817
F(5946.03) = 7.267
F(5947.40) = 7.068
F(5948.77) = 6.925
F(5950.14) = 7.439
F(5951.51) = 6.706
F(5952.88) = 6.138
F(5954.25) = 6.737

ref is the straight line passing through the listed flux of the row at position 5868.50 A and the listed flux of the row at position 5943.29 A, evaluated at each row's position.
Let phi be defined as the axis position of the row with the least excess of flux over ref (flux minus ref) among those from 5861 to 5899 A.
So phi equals 5892.87 A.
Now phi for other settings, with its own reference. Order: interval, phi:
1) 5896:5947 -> 5902.38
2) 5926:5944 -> 5936.45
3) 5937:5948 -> 5937.82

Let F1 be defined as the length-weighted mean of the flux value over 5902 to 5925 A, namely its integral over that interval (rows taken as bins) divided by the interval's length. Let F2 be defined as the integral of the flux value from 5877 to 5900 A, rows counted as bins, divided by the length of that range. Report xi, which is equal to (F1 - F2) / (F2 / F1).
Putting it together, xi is 0.5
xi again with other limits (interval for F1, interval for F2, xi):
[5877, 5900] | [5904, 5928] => -0.5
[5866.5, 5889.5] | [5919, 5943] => -0.2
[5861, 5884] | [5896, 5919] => 0.3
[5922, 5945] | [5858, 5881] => 0.0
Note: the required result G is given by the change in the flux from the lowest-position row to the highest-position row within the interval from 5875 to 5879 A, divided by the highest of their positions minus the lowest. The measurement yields -0.18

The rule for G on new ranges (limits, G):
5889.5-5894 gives -0.54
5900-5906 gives 0.22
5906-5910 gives -0.01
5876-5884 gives -0.20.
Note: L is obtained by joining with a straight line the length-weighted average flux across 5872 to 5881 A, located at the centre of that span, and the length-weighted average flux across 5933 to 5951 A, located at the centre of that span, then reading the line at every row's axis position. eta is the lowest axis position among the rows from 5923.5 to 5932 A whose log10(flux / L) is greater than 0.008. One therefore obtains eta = 5924.16 A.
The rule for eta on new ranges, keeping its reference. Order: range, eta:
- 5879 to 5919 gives 5905.10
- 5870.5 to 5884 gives 5871.20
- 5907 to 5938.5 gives 5907.82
